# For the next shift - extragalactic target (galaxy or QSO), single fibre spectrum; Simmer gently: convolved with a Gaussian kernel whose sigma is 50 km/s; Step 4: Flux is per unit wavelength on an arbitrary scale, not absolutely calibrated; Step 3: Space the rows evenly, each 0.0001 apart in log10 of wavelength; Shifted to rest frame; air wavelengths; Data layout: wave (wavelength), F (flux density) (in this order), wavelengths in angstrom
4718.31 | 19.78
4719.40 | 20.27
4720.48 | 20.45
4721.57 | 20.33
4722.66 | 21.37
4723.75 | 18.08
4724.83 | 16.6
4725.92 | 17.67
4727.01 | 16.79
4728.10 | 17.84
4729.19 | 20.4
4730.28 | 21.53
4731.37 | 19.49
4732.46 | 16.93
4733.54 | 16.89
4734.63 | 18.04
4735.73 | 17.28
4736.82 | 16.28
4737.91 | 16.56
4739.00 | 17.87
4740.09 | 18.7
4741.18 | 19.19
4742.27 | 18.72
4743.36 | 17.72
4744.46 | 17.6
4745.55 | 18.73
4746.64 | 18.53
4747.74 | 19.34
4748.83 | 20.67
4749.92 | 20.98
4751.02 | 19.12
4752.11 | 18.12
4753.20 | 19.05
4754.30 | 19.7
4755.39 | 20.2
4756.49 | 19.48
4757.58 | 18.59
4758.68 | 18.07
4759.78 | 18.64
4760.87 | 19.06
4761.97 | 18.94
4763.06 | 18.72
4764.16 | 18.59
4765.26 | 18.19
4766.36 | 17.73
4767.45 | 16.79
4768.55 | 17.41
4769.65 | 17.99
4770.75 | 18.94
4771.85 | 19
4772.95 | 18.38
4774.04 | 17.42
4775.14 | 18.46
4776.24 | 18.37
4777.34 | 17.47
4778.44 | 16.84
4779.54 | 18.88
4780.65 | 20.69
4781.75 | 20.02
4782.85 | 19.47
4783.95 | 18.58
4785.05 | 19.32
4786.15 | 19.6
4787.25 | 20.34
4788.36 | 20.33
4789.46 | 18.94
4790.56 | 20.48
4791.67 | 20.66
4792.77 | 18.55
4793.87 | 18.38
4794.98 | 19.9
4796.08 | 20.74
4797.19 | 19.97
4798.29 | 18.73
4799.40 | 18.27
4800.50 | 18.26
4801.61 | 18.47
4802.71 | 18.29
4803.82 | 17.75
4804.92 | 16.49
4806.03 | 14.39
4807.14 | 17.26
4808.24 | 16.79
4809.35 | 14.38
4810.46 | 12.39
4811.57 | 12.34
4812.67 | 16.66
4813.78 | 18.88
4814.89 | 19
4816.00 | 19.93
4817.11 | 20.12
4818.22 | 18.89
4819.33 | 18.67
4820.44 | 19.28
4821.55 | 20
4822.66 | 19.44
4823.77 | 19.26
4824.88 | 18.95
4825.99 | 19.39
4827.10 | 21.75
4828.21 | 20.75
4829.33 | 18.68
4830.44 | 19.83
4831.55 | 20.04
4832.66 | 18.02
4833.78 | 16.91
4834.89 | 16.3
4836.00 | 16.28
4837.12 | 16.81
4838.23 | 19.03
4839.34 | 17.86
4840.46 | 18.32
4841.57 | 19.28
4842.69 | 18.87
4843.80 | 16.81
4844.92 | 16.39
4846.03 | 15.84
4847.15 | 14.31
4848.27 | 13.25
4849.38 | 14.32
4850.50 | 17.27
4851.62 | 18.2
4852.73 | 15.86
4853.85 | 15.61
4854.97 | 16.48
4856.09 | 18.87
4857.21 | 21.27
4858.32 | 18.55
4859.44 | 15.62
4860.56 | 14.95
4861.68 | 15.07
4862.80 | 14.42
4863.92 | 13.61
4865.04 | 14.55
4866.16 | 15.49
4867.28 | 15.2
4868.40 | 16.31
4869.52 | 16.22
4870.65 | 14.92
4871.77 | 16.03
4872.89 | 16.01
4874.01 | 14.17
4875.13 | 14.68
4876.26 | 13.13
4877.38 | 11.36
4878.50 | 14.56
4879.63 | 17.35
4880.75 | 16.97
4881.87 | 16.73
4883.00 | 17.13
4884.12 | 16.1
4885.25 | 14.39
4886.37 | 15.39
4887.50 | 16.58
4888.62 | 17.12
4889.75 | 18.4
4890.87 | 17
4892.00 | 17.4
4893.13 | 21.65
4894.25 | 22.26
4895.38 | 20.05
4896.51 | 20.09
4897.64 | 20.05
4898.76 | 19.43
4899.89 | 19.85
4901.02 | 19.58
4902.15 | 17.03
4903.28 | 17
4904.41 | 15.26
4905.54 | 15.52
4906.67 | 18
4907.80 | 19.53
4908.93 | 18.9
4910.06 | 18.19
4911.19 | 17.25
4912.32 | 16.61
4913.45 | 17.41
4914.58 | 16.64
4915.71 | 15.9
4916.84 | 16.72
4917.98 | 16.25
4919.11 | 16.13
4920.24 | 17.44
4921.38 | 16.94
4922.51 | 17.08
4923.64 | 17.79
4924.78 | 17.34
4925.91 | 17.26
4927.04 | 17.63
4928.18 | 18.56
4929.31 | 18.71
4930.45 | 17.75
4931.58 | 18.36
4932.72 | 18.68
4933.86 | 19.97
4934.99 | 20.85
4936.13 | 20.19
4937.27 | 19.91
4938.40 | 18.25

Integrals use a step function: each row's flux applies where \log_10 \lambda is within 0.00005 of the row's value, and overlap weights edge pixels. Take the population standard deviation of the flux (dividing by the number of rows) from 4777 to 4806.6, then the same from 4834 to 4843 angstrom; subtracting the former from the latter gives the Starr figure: -0.3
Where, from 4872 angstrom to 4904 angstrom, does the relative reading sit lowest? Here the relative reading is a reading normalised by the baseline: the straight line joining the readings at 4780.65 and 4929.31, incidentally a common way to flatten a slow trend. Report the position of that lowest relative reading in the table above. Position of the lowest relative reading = 4877.38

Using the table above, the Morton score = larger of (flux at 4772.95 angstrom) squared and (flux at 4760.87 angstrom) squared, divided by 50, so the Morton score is 7.3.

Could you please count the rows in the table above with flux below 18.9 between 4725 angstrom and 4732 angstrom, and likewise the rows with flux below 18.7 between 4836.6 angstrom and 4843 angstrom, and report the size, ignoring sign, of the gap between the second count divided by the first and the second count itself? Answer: 2.0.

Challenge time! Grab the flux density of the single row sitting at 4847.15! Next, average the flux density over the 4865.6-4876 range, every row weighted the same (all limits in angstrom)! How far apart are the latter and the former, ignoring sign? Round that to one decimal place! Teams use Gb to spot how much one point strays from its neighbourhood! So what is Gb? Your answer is 1.1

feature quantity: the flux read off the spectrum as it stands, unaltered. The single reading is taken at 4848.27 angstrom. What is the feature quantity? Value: 13.25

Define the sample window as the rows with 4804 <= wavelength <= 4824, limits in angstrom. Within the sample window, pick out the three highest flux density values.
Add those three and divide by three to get 20.0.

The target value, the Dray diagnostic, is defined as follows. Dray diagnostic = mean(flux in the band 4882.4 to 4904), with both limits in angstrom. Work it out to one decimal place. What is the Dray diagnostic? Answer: 18.2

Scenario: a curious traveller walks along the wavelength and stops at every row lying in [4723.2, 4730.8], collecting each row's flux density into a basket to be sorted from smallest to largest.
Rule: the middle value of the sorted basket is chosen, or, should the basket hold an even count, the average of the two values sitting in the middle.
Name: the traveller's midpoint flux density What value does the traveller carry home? 17.8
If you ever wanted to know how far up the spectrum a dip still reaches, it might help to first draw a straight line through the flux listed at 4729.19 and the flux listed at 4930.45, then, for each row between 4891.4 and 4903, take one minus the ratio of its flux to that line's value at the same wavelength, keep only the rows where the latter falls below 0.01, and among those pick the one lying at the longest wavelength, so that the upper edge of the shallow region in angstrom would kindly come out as 4901.02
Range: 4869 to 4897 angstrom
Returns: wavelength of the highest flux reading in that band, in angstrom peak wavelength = 4894.25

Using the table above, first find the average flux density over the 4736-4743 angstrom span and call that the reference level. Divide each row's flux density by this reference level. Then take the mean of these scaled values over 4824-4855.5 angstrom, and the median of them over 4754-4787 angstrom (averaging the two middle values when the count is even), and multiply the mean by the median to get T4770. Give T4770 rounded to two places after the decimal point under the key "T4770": 1.02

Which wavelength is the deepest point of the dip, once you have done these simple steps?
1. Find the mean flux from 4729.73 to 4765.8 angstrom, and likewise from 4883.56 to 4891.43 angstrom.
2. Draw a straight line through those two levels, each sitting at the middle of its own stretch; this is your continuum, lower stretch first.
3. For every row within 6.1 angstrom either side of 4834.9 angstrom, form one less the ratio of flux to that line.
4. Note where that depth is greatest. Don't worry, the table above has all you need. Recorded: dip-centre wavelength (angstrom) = 4836.00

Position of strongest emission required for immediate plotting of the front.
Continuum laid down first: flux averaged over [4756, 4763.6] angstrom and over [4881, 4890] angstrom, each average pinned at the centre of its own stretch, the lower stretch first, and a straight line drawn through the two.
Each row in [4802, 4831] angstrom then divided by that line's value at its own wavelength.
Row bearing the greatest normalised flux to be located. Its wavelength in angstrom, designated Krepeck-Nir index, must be 4827.10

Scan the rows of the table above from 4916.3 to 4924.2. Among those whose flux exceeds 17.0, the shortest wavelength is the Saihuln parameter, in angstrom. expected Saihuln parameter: 4920.24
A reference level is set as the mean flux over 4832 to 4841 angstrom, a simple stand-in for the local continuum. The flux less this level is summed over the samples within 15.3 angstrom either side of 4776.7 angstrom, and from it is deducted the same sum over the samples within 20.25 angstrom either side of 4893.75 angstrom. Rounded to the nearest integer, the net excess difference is 44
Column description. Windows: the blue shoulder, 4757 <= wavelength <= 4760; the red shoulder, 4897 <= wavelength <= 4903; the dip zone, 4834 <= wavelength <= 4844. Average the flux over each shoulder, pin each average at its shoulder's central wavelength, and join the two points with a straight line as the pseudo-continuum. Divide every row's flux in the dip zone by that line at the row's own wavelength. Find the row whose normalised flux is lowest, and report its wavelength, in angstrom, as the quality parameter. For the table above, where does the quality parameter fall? 4836.00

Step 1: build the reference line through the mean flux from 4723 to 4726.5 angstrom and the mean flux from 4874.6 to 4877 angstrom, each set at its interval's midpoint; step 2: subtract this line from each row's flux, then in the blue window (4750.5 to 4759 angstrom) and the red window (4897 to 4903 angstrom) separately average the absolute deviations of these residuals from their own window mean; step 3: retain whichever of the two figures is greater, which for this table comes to 0.84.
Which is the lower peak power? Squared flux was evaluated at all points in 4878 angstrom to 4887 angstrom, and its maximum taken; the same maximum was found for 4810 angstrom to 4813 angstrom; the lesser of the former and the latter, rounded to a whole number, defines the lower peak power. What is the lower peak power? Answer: 278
